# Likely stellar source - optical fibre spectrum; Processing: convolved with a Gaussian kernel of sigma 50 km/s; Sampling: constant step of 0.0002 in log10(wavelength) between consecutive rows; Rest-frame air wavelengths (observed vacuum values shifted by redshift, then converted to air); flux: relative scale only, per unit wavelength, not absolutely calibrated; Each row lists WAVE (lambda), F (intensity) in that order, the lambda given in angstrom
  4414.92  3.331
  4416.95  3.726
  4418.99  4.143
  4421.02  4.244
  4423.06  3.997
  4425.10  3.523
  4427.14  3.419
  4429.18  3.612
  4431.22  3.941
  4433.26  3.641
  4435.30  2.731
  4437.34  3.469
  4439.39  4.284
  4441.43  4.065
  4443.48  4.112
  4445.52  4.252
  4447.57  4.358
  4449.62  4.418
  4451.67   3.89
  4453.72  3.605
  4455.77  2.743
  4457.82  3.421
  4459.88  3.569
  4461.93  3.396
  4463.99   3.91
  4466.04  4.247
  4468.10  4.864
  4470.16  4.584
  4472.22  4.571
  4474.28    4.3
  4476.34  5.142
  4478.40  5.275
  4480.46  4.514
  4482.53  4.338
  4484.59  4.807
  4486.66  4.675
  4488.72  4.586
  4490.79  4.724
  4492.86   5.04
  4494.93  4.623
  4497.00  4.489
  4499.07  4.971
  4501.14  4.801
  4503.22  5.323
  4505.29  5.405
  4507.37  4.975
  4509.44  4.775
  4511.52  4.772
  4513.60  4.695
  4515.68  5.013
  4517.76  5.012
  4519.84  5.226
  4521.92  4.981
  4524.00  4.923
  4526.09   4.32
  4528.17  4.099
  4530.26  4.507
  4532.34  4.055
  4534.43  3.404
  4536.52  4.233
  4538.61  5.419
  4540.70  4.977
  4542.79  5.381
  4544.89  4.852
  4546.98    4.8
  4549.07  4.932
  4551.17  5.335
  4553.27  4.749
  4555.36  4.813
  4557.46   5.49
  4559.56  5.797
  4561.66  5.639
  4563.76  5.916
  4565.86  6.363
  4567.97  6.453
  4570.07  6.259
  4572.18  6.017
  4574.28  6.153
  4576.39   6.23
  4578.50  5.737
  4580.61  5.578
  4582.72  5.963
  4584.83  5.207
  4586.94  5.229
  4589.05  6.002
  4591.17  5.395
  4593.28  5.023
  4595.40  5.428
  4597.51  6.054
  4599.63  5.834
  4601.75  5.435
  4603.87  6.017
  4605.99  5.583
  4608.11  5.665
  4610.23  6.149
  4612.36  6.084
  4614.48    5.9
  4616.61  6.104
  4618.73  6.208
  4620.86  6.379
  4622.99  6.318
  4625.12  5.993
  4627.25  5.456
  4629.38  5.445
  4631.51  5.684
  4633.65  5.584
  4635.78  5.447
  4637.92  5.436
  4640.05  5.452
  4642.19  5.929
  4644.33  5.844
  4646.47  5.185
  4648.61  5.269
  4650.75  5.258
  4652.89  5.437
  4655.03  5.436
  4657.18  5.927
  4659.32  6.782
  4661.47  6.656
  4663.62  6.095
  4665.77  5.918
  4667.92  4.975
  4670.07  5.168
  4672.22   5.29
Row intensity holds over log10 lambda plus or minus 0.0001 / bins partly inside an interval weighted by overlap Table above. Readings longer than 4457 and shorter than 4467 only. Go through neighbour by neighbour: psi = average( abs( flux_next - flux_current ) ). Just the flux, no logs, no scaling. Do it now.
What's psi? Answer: 0.29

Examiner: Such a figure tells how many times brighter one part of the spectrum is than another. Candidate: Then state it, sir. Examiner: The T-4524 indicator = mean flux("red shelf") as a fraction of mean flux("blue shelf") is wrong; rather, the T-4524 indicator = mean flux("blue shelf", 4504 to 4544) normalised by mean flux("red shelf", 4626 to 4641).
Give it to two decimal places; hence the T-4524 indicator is 0.86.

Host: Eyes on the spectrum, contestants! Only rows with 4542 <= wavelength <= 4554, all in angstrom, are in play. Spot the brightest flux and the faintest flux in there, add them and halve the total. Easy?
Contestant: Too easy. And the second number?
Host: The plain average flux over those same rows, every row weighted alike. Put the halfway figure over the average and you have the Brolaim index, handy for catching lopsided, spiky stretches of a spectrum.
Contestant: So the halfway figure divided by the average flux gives 1.01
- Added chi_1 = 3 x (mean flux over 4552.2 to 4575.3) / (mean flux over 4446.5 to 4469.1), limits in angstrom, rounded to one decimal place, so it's 4.5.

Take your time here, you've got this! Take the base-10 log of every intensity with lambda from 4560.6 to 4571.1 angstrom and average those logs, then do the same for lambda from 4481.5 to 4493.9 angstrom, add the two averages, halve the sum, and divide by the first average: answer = 0.927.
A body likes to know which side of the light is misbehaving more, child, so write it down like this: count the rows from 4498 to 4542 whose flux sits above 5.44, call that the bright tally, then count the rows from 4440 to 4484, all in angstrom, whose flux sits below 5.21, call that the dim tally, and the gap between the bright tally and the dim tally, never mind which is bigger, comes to 20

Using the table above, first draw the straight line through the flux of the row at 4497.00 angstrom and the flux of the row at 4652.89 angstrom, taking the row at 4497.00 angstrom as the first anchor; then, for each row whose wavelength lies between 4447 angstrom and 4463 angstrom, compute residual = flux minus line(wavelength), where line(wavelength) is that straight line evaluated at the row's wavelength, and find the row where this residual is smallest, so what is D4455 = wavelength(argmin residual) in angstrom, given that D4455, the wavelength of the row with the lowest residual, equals 4455.77 angstrom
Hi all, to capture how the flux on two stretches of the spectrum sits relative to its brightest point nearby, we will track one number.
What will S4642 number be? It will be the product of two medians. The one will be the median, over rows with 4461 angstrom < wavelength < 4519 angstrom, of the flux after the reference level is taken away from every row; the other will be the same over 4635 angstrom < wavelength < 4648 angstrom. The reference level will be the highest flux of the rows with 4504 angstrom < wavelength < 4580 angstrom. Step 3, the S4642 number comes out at 1.7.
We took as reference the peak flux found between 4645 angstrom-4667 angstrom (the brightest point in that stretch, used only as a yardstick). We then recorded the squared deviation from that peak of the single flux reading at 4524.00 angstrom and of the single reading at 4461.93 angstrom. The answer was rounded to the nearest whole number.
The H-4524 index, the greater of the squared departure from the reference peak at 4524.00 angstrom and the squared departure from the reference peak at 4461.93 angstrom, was 11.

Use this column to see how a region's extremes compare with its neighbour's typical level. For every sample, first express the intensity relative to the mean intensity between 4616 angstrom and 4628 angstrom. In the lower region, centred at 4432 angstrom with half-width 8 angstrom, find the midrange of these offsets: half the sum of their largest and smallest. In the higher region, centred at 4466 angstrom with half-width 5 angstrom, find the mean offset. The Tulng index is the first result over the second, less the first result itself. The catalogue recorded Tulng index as 4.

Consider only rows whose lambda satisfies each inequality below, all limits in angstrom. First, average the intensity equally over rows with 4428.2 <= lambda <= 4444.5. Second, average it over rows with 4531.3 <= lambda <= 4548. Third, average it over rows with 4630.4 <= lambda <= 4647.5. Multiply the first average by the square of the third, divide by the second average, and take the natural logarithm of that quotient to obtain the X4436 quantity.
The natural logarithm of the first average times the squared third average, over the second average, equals 3.2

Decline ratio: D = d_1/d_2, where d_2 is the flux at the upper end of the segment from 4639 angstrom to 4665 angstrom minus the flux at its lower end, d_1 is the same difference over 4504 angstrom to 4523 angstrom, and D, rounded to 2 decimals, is -0.66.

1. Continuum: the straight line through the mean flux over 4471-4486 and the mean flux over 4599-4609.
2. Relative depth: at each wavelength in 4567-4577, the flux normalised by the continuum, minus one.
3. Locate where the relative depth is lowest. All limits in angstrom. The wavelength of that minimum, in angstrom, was 4572.18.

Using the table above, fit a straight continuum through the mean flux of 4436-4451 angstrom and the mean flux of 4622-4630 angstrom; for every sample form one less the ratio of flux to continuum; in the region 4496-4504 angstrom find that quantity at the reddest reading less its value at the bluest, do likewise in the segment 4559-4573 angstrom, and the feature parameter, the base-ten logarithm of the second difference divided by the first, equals -1.0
